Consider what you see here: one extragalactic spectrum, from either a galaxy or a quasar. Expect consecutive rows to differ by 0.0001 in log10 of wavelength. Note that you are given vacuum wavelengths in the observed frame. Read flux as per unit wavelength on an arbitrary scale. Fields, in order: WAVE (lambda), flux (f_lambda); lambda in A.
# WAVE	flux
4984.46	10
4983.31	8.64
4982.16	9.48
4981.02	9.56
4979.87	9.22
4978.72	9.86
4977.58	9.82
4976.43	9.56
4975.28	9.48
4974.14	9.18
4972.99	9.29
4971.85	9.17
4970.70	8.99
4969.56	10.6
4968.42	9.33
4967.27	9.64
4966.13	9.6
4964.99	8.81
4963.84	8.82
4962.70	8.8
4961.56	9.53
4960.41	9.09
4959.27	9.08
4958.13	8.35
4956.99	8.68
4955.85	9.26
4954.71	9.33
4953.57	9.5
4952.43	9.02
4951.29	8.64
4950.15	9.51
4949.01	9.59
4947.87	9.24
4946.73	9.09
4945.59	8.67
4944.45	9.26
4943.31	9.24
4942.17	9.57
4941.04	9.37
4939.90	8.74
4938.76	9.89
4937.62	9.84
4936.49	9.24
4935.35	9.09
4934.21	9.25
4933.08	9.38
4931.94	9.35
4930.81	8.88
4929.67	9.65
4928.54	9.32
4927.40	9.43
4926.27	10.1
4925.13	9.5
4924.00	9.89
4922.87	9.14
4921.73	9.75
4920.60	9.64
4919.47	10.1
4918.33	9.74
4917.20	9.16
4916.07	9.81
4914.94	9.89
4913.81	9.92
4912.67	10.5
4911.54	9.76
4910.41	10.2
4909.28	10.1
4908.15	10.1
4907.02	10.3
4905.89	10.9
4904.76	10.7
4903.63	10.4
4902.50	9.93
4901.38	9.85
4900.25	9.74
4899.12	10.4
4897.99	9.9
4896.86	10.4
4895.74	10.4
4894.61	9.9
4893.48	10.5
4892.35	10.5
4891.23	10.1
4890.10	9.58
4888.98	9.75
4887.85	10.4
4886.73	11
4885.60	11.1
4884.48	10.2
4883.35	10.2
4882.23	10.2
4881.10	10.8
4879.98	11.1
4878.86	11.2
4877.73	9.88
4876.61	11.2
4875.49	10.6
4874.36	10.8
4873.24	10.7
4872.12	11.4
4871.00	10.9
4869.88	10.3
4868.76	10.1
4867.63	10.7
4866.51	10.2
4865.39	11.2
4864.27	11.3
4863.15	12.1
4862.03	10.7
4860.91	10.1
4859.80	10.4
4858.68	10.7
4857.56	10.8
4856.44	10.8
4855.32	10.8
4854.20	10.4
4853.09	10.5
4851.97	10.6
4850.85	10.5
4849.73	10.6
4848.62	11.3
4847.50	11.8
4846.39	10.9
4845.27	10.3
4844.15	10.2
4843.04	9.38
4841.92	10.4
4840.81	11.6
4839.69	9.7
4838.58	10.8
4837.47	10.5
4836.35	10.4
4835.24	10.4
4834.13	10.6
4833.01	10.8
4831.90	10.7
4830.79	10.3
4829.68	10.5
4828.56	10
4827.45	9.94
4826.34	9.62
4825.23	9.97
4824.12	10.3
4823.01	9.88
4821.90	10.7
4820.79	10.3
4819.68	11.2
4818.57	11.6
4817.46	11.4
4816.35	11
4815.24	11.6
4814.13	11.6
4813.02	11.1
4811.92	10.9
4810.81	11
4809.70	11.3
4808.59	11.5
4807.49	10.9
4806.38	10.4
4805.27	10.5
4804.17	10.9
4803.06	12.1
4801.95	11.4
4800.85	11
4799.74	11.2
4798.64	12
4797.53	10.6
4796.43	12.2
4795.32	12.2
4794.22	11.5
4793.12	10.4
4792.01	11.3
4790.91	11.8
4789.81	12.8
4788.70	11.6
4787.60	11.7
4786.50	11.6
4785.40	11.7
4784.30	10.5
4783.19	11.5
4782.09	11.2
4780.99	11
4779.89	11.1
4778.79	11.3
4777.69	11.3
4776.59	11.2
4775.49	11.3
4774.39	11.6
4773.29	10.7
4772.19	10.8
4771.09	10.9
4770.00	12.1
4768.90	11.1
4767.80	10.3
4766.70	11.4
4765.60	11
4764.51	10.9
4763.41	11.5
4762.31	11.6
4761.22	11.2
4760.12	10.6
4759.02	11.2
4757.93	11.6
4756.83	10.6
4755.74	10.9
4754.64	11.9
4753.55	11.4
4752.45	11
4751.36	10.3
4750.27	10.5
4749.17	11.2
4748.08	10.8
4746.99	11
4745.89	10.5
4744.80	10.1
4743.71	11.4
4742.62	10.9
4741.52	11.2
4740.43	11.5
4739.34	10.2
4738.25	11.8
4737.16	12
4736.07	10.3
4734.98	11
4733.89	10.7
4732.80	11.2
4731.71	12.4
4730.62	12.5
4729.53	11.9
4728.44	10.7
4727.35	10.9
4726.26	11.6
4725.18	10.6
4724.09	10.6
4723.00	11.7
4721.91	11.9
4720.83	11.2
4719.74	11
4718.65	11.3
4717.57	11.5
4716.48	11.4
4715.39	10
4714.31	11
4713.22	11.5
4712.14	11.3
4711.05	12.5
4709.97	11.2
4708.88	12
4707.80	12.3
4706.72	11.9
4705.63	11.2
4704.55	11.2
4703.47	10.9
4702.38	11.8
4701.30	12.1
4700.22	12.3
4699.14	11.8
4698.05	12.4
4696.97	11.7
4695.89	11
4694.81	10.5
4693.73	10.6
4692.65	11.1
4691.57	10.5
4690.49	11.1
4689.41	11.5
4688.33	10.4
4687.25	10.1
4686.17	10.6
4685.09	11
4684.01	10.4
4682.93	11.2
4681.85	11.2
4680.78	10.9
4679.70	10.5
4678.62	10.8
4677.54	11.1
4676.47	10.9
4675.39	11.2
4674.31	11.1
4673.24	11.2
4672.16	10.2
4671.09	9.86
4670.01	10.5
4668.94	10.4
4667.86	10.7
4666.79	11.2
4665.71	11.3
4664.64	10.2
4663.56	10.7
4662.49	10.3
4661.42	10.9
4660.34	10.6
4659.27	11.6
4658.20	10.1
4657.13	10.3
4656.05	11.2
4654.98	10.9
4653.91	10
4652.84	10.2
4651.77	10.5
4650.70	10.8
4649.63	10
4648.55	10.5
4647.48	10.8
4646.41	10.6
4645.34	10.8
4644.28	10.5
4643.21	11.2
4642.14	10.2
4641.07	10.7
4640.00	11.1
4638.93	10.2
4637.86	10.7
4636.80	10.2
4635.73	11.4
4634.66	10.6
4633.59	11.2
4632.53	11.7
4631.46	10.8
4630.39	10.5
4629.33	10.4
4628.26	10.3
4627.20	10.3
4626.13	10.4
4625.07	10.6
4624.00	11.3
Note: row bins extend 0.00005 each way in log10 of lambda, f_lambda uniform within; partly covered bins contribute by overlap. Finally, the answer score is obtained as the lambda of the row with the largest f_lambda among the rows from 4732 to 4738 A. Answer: 4737.16 A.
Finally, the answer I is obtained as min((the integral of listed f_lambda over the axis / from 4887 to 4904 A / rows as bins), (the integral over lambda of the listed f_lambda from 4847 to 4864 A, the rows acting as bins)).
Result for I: 172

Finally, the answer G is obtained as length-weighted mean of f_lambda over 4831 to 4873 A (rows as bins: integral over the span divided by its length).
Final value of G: 10.7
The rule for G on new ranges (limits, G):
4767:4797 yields 11.4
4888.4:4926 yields 10.0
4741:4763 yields 11.0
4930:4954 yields 9.3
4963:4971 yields 9.4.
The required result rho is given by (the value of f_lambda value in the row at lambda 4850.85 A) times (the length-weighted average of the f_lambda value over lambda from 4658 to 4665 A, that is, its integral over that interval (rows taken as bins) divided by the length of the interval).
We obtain 112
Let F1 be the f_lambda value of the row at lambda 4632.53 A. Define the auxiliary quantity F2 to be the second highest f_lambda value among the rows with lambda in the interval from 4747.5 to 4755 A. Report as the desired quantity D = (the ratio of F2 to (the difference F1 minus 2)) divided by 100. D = 0.0118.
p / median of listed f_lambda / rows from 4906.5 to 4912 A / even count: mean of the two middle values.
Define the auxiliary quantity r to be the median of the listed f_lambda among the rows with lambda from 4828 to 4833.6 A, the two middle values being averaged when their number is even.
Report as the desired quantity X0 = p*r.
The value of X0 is 106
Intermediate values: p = 10.1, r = 10.5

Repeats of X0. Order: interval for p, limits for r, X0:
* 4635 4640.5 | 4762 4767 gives 122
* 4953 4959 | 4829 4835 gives 98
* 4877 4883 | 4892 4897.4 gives 112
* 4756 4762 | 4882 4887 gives 114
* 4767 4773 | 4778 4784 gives 122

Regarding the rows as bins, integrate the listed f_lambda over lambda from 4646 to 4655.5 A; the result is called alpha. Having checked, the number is 99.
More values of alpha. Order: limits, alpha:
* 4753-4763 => 112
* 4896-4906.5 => 108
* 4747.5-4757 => 104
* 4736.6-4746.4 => 109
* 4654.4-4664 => 103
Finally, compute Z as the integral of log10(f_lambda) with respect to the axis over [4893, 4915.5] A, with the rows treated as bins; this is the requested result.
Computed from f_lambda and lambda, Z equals 23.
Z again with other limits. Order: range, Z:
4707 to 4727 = 21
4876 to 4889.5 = 14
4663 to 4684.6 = 22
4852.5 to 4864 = 12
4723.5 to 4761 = 39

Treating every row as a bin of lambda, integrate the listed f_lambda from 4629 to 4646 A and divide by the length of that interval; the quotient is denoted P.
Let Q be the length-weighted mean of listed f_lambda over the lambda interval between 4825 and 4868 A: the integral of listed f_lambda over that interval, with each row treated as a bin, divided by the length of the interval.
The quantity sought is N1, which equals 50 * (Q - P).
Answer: -9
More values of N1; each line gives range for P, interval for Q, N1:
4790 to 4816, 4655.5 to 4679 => -28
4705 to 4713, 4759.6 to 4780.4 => -30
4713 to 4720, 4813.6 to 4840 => -25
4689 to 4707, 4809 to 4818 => -7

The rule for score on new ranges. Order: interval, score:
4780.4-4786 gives 4785.40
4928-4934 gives 4929.67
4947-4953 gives 4949.01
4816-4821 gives 4818.57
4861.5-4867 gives 4863.15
